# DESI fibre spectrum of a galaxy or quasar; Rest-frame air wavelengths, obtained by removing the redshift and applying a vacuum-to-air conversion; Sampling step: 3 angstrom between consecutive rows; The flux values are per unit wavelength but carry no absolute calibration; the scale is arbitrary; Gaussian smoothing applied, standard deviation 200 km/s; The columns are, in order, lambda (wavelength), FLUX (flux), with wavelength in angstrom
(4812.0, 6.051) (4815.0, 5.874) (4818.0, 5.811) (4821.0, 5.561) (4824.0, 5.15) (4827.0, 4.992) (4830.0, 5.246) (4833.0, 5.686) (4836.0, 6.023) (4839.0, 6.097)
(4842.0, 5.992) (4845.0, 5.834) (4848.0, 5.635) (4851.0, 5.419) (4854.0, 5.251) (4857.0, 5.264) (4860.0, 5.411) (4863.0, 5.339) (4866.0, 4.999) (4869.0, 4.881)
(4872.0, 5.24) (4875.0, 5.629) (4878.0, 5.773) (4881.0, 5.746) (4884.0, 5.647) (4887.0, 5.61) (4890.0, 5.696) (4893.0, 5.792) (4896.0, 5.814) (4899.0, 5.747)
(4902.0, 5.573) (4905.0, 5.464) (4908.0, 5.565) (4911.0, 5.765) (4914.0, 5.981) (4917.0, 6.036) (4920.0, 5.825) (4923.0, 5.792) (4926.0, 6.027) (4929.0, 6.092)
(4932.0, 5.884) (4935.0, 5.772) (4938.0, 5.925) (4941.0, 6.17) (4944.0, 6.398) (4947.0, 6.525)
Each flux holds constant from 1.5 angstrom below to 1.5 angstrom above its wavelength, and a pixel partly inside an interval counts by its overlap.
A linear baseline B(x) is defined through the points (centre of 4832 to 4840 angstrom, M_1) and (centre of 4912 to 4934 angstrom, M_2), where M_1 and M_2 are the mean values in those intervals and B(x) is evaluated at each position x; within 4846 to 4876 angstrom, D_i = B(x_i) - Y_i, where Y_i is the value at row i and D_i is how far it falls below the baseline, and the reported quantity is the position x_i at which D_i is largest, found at 4869.0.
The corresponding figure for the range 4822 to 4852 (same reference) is 4827.0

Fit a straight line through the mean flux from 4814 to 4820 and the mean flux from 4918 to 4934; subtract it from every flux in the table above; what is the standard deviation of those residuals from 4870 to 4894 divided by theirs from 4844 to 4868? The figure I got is 0.7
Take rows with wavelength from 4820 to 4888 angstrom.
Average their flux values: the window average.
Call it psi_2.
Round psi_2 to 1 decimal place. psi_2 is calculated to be 5.5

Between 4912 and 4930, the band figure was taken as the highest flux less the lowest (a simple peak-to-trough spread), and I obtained 0.30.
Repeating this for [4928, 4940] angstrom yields 0.32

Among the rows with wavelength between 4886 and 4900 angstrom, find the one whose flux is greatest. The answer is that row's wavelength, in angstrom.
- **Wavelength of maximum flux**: 4896.0 angstrom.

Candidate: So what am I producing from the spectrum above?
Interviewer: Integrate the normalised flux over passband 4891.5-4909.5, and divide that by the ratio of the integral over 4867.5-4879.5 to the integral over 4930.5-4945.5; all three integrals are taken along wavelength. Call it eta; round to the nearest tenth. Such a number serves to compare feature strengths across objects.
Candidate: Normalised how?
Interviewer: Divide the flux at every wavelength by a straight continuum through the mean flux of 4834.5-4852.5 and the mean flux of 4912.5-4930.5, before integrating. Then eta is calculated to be 23.7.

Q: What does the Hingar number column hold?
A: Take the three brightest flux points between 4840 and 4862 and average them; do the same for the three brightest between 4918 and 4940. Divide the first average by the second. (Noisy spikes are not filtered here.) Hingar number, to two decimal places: 0.97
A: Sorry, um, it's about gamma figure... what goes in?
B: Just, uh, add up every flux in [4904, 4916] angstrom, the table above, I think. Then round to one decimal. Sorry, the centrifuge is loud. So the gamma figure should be 22.8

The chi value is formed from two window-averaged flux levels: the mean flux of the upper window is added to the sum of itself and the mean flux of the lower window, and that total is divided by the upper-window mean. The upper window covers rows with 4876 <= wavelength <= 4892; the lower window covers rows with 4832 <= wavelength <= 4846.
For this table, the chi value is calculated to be 3.04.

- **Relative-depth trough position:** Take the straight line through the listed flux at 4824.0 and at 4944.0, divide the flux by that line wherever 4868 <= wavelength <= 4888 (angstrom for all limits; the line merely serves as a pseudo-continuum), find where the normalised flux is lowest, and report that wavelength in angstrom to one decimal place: 4869.0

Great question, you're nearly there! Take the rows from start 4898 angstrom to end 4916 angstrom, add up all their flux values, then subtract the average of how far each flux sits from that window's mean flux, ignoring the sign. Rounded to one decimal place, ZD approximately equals 33.9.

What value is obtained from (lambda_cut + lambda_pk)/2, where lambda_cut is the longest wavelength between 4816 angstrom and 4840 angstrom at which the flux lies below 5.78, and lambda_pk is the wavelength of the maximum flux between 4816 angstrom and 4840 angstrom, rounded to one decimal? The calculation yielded 4836.0 angstrom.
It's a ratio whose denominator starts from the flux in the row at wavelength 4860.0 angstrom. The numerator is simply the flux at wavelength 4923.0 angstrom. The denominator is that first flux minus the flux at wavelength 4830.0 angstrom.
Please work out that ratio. 35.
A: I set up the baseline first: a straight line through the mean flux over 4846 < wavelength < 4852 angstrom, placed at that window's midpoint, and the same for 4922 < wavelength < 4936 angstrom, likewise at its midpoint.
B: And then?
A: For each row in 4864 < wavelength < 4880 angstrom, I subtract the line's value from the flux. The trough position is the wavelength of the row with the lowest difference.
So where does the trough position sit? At 4869.0 angstrom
